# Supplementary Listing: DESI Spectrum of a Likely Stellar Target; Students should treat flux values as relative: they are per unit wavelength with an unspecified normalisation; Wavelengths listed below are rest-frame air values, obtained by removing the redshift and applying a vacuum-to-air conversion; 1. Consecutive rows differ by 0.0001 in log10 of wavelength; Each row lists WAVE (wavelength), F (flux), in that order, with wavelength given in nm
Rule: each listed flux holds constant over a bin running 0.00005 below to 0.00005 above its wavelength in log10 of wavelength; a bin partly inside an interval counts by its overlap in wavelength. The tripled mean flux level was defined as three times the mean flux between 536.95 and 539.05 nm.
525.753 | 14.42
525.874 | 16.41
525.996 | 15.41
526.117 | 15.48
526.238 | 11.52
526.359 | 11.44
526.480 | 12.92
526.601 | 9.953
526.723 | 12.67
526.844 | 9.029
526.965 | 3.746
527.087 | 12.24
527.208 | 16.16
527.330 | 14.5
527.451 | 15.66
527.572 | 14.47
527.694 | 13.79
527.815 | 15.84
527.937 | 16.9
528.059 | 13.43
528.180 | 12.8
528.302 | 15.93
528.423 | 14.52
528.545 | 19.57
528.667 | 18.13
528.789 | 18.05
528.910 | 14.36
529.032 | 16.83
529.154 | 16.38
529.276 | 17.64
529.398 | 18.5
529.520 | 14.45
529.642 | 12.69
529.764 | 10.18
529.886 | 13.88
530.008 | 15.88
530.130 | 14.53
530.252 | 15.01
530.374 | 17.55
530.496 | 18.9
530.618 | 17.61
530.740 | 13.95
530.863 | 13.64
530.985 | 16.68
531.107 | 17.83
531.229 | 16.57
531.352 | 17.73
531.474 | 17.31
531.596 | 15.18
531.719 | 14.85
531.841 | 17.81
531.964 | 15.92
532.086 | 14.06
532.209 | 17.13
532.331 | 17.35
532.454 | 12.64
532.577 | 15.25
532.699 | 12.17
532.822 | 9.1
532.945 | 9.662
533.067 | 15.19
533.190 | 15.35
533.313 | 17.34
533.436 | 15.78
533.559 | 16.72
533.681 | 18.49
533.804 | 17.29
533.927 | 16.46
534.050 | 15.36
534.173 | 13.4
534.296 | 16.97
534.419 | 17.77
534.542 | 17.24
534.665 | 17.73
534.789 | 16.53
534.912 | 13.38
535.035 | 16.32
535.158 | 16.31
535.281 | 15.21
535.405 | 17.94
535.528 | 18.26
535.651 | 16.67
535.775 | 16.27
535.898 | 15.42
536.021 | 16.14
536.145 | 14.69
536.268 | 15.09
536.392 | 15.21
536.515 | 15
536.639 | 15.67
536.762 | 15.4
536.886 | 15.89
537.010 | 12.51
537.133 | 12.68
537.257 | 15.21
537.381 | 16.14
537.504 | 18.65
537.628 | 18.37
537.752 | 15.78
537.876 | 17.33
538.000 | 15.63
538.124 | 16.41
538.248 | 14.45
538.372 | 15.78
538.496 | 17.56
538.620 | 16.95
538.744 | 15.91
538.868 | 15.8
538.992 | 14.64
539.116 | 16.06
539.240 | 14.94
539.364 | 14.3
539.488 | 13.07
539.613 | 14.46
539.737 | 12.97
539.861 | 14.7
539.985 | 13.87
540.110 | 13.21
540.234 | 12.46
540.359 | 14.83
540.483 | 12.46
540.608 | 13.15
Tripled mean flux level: 47.6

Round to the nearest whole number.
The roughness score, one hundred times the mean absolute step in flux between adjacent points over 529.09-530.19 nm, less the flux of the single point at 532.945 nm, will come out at 209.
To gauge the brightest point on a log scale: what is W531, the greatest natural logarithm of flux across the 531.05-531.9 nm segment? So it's 2.88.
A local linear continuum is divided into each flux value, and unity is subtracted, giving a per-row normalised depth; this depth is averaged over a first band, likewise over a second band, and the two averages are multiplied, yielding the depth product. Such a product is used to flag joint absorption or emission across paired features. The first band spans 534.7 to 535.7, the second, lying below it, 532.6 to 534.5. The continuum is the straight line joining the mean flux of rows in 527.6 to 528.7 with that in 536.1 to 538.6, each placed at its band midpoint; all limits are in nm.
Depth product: -0.0014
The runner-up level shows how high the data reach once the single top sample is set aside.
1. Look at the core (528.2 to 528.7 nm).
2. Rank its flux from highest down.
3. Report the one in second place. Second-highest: 18.13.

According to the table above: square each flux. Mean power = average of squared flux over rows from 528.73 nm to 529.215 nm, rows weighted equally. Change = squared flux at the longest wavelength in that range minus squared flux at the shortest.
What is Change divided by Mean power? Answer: -0.2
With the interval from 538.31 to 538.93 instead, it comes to 0.0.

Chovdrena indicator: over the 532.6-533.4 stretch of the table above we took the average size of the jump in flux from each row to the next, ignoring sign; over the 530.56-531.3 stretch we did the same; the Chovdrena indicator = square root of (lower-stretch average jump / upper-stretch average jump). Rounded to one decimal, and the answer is 0.9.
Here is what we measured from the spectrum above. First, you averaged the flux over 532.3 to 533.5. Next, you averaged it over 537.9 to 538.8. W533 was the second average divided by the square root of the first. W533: 4.3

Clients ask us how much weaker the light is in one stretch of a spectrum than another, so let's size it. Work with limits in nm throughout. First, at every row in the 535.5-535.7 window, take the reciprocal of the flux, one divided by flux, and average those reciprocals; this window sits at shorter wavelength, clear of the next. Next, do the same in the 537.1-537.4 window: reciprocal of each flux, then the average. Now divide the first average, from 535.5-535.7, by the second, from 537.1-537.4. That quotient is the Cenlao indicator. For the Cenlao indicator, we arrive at 0.8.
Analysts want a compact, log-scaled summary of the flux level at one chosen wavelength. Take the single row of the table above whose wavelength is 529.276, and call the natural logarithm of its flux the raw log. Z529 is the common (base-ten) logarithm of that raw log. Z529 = 0.46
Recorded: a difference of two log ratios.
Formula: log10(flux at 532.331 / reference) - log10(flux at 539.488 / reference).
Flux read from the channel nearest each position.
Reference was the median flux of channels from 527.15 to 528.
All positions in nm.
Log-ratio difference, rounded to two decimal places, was 0.12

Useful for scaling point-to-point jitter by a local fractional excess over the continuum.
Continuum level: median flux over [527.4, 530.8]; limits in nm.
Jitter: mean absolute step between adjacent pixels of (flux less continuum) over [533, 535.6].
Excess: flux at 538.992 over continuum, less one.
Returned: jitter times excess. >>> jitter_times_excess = -0.10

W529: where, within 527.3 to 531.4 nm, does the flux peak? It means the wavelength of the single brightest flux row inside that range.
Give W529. 528.545 nm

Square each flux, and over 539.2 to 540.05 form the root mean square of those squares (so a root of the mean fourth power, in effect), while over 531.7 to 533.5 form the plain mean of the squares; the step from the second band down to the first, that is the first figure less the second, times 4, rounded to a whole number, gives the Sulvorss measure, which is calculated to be -89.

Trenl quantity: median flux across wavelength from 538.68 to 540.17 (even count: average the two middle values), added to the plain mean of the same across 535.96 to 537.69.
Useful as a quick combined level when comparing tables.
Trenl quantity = 30.02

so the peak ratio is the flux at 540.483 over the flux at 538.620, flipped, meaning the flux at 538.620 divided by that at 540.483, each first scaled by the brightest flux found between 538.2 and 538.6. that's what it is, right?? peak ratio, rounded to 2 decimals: 1.36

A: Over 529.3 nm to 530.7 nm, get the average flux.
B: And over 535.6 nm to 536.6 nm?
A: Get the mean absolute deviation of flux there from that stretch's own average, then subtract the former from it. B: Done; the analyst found -14.8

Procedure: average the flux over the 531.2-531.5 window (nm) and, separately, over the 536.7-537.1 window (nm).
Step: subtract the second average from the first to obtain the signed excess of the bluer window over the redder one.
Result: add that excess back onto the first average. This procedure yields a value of 20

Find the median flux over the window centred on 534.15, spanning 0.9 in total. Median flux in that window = 17.0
